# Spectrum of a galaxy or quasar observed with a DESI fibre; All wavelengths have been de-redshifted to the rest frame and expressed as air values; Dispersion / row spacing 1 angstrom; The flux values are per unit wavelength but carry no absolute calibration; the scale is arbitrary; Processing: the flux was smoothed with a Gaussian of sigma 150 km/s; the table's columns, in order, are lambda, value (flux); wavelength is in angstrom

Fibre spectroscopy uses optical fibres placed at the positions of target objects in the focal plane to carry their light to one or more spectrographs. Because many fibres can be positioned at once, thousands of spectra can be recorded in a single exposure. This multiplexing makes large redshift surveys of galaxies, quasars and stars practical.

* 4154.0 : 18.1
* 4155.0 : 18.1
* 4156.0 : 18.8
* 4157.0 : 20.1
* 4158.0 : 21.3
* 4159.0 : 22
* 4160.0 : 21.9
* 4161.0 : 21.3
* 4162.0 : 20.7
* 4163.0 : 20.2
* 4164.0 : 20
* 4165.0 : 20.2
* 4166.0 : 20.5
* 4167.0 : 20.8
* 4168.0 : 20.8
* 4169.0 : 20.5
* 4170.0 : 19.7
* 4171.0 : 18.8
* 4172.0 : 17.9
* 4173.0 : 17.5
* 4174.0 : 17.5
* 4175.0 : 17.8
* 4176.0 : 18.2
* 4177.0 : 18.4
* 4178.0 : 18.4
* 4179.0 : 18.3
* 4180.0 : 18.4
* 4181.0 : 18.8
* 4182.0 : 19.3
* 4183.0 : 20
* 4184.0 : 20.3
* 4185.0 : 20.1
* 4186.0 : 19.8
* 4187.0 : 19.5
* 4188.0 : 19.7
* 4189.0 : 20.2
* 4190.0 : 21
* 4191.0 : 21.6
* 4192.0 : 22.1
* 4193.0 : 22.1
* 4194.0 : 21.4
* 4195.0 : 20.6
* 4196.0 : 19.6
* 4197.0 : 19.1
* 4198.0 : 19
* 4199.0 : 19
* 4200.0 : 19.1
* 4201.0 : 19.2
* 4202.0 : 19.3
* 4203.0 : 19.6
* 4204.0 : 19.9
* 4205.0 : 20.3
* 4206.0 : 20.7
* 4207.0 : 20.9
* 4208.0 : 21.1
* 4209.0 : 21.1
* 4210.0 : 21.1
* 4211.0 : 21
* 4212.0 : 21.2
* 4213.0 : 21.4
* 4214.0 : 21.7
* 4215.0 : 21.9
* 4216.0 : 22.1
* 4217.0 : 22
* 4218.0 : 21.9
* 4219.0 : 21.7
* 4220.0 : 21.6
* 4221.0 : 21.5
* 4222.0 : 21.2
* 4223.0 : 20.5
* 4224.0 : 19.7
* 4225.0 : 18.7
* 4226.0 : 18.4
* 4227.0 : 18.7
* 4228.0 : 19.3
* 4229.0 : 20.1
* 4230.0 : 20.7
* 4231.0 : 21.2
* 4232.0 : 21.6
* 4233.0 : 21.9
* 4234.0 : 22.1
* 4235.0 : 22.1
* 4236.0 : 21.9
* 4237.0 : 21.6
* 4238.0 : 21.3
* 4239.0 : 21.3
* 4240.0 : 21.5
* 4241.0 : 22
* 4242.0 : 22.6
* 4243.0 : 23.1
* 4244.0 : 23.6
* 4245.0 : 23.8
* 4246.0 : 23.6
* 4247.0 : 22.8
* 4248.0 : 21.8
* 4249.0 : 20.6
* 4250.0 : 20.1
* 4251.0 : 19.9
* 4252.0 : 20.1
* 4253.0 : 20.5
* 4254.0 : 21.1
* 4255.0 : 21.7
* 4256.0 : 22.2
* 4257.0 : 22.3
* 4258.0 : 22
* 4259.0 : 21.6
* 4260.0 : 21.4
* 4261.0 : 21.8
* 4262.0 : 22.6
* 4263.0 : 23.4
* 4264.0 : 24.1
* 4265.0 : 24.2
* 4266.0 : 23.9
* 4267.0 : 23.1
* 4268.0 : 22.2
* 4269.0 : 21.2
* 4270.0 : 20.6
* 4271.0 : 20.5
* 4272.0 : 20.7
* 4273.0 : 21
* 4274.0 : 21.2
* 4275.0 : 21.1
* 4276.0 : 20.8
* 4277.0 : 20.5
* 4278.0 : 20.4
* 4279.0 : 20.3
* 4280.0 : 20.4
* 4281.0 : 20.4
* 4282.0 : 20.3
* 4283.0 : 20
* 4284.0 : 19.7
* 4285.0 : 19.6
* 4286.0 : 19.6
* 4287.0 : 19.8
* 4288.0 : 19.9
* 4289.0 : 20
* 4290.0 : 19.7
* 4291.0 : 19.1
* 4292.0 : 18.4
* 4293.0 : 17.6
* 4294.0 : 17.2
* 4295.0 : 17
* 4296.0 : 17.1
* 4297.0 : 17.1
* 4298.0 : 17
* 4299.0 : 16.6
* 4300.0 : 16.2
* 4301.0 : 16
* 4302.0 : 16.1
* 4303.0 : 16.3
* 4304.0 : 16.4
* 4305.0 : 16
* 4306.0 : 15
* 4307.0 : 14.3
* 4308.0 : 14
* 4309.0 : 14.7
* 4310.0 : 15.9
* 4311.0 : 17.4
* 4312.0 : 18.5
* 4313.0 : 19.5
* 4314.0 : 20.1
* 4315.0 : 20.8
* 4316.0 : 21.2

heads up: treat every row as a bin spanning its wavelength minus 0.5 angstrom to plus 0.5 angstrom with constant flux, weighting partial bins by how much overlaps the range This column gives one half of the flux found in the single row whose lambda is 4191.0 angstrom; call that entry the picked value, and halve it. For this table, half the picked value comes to 10.8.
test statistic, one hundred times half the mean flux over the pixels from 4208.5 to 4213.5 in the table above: 1058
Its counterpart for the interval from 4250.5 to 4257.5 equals 1056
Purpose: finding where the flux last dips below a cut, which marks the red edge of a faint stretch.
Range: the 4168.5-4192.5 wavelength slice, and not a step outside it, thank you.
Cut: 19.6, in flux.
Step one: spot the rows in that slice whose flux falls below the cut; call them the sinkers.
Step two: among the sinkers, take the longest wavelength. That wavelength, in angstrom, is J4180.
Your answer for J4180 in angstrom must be 4187.0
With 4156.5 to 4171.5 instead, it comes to 4171.0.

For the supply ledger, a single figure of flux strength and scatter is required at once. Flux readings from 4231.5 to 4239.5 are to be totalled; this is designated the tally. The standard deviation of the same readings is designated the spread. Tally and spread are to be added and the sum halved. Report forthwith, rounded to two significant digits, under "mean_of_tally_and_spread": 87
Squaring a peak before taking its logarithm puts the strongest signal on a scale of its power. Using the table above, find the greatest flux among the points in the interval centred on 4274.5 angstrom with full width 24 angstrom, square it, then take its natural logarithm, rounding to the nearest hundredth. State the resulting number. 6.37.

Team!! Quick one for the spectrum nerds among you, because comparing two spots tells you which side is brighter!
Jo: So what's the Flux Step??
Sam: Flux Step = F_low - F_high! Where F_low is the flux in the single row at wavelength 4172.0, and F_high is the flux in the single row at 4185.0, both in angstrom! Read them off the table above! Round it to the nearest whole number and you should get -2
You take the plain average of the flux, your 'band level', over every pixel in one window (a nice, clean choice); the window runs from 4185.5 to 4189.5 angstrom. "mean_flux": 19.8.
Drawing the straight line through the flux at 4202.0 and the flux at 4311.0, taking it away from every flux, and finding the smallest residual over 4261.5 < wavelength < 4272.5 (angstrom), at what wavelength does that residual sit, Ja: 4271.0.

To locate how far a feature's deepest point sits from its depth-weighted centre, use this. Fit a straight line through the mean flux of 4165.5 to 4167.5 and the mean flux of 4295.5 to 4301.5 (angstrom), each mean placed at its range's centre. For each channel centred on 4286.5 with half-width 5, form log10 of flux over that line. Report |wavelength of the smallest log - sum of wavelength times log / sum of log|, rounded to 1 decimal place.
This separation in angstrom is 4.6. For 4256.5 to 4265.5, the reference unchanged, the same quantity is 1.4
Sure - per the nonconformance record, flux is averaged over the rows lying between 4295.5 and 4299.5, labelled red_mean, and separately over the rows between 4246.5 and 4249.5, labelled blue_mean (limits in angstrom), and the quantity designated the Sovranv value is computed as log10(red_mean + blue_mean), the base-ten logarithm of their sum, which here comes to 1.59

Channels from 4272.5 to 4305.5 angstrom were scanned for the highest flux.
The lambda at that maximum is 4274.0 angstrom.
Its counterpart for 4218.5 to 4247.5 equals 4245.0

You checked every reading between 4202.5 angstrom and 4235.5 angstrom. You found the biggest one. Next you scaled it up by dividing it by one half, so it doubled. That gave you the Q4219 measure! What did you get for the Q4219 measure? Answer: 44.2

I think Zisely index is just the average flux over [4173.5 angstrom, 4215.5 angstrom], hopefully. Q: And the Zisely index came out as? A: 20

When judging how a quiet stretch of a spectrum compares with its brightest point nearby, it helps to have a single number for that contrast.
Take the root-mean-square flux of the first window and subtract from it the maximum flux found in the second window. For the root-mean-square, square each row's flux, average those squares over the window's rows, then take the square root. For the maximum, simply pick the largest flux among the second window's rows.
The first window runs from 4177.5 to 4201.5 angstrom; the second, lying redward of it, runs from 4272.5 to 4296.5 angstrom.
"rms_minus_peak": -1.3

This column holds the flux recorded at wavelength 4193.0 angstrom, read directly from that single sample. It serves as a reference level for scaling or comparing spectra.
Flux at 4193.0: 22.1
